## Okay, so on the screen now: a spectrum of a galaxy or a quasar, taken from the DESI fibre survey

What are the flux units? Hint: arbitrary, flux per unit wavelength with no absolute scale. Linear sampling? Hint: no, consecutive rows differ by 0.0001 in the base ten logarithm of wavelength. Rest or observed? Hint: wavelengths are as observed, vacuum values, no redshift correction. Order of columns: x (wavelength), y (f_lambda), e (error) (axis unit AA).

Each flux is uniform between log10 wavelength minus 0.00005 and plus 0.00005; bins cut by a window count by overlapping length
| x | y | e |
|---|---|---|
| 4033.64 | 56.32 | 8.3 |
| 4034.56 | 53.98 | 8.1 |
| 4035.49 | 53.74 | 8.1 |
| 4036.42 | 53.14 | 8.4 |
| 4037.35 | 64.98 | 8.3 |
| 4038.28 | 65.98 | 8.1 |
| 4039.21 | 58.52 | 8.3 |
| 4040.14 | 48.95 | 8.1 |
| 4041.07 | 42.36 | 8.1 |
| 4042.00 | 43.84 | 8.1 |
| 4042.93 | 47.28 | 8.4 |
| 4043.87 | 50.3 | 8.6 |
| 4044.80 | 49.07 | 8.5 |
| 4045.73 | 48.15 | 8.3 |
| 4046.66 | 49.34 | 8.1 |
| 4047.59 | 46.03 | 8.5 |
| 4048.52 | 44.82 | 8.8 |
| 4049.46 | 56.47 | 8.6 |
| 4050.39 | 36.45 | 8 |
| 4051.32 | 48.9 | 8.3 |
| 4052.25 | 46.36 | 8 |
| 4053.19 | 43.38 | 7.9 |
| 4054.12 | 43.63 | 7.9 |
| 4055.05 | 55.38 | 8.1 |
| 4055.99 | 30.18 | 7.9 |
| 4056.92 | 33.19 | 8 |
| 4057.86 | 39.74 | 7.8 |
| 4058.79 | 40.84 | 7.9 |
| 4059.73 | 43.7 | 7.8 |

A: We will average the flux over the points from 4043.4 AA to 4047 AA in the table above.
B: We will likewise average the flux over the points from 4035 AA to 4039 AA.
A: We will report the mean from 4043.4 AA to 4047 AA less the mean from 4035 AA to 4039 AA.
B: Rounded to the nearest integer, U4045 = -10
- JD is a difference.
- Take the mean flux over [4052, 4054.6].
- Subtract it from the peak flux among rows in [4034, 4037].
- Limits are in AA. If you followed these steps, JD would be 10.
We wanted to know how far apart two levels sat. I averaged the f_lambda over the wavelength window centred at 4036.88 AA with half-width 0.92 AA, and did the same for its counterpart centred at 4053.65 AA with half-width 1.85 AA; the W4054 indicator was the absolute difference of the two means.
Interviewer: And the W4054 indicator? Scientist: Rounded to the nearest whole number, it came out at 12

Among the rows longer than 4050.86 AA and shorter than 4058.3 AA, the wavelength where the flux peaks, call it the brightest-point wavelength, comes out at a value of 4055.05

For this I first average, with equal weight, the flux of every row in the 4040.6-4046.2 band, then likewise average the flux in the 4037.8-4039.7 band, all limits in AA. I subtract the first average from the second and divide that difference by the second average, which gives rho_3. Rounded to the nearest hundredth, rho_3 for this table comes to 0.25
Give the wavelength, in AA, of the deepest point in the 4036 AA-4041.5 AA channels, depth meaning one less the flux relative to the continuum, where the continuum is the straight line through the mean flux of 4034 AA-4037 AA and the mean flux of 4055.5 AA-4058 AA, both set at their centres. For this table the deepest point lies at 4041.07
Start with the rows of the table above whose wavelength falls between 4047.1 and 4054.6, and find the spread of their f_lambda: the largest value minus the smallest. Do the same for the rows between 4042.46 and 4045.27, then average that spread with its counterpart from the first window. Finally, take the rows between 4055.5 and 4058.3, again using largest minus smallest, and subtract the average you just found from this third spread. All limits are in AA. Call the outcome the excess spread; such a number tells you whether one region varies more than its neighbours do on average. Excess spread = -2.0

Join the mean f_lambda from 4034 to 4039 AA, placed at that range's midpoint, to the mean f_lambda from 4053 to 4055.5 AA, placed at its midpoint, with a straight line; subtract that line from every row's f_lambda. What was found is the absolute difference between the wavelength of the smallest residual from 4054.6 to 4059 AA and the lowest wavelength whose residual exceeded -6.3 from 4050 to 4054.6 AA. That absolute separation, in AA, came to 4.7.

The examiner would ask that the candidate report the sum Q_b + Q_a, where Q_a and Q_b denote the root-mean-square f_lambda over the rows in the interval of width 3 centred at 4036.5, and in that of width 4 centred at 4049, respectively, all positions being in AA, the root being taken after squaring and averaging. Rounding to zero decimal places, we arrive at 104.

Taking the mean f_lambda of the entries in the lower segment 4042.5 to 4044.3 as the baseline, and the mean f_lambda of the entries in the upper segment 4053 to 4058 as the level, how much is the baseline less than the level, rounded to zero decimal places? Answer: -8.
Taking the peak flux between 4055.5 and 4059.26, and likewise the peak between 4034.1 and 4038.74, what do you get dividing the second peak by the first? 1.62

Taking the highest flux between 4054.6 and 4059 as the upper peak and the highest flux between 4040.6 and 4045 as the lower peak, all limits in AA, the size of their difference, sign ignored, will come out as 5.1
